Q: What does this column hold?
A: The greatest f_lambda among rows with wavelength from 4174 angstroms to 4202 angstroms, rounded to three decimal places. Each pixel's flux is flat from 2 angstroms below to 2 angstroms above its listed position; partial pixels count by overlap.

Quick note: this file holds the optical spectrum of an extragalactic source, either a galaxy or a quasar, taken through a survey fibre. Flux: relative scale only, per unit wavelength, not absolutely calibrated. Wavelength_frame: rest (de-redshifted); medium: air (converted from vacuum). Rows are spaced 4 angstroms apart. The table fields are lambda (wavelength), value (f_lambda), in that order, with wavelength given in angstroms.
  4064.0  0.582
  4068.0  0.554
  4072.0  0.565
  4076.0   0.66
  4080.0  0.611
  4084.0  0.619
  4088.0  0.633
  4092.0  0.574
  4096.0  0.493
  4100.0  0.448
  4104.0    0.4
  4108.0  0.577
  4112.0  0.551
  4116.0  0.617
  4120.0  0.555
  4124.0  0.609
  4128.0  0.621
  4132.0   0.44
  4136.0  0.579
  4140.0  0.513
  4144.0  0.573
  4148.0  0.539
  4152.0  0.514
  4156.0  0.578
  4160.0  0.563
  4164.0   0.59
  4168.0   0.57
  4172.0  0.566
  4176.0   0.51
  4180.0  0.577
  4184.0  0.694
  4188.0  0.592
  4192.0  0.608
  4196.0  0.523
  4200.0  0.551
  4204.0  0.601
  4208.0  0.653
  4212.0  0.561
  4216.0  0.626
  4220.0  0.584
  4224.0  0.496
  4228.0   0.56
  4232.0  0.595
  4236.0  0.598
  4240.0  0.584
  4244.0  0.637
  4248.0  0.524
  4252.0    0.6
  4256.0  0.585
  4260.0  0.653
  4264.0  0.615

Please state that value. 0.694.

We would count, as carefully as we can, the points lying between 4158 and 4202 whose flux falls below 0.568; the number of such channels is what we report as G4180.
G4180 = 5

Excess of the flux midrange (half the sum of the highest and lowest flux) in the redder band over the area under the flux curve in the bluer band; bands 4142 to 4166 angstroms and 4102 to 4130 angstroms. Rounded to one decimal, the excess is -15.2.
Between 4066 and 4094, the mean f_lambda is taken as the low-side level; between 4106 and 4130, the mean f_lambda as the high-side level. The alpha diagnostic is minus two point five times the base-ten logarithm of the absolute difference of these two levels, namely 4.6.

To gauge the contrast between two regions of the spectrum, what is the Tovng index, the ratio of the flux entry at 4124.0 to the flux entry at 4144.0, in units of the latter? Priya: 1.06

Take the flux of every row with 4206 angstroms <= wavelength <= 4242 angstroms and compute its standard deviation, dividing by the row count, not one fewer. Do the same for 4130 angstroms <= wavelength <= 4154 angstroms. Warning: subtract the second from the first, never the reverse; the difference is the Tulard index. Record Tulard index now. 0.00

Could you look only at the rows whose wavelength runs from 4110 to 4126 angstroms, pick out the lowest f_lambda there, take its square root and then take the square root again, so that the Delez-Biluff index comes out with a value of 0.86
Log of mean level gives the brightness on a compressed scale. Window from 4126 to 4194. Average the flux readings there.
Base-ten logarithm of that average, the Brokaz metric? -0.247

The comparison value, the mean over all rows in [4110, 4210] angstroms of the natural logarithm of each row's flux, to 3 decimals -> -0.563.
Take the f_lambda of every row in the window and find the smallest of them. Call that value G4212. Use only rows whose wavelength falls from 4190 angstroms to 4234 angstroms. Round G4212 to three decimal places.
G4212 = 0.496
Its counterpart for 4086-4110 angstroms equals 0.400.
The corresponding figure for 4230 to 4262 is 0.524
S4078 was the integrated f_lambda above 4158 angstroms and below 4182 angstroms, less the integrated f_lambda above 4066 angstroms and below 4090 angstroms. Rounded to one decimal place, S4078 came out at -1.1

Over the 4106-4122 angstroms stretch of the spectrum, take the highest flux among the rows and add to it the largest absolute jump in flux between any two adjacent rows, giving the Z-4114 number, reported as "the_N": 0.68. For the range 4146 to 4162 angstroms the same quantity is 0.64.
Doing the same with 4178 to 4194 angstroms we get 0.81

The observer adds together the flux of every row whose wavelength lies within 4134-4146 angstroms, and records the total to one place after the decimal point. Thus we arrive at 1.7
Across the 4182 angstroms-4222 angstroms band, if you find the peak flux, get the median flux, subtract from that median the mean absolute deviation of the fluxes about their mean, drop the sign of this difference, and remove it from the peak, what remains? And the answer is 0.135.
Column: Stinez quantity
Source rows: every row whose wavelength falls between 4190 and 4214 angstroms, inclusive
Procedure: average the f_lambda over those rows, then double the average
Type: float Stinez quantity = 1.17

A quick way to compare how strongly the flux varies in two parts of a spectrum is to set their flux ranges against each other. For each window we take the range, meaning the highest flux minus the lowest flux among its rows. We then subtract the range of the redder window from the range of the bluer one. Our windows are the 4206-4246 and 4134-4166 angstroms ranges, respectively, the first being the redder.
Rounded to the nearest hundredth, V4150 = -0.08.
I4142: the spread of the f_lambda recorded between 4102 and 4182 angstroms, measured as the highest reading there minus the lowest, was 0.22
